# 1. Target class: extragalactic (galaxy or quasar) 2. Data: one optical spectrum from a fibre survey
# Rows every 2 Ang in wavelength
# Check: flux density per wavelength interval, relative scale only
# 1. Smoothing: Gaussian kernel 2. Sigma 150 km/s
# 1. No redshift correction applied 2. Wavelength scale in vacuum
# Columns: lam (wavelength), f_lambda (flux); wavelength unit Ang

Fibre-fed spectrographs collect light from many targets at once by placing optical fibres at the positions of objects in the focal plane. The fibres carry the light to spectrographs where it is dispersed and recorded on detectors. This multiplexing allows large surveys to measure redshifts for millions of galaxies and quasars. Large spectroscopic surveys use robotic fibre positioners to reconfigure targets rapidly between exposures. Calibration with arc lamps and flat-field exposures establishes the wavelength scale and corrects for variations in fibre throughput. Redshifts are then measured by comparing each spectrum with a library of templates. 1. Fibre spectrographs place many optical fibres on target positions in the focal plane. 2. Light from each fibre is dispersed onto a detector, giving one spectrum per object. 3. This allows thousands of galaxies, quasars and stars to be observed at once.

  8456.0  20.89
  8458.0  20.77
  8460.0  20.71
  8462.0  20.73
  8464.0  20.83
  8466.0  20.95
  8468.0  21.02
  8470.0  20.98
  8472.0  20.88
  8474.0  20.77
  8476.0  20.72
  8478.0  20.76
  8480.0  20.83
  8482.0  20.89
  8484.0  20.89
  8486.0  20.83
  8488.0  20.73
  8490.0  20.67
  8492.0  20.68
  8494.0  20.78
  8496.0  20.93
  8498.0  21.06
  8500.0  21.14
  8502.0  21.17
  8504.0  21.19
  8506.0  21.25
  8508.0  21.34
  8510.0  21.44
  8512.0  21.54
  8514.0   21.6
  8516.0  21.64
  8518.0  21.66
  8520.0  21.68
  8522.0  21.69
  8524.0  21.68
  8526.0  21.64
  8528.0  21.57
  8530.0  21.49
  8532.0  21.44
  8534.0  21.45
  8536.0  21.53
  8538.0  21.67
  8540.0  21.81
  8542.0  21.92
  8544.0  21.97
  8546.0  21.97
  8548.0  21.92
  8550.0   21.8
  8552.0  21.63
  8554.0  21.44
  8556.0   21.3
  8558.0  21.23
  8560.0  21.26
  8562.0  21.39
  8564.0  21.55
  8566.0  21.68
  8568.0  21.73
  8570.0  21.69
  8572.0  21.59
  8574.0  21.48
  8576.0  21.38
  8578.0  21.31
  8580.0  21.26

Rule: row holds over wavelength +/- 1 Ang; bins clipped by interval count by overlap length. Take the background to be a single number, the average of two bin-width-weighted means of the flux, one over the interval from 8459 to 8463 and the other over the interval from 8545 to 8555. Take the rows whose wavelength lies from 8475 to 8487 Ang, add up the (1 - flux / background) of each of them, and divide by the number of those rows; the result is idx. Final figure 0.020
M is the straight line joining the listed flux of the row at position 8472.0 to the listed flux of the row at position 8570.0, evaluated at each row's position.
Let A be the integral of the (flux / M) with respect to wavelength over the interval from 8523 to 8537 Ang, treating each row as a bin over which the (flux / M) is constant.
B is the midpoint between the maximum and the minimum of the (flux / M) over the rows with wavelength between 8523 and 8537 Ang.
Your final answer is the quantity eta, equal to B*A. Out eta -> 14.3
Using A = 14.1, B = 1.01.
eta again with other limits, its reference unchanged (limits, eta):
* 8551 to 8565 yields 13.8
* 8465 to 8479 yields 14.0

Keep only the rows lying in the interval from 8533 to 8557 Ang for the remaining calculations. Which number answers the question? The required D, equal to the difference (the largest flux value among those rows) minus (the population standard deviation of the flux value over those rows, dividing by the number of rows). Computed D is 21.7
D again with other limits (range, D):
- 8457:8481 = 20.9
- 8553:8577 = 21.6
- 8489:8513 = 21.3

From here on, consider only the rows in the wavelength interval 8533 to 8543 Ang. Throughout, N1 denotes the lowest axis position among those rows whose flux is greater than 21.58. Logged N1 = 8538.0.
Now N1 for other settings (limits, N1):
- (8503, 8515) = 8514.0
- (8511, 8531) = 8514.0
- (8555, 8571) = 8566.0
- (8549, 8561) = 8550.0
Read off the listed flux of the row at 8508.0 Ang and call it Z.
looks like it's 21.34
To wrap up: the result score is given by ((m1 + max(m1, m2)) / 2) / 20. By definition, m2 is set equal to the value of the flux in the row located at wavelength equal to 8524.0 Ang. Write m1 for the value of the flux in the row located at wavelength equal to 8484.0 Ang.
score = 1.06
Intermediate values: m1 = 20.89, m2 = 21.68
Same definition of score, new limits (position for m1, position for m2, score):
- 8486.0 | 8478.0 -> 1.04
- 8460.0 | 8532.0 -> 1.05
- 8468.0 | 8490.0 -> 1.05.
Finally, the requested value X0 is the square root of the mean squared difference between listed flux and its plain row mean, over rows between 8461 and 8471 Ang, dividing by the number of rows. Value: 0.107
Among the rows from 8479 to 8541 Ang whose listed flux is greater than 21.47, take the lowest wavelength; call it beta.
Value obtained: 8512.0 Ang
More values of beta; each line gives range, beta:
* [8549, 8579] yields 8550.0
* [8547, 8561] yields 8548.0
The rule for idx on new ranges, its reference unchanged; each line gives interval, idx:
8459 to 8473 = 0.017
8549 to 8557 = -0.014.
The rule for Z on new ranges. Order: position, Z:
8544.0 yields 21.97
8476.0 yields 20.72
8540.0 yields 21.81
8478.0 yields 20.76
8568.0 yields 21.73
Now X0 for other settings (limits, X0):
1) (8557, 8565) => 0.126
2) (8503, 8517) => 0.162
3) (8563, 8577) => 0.117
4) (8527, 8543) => 0.165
